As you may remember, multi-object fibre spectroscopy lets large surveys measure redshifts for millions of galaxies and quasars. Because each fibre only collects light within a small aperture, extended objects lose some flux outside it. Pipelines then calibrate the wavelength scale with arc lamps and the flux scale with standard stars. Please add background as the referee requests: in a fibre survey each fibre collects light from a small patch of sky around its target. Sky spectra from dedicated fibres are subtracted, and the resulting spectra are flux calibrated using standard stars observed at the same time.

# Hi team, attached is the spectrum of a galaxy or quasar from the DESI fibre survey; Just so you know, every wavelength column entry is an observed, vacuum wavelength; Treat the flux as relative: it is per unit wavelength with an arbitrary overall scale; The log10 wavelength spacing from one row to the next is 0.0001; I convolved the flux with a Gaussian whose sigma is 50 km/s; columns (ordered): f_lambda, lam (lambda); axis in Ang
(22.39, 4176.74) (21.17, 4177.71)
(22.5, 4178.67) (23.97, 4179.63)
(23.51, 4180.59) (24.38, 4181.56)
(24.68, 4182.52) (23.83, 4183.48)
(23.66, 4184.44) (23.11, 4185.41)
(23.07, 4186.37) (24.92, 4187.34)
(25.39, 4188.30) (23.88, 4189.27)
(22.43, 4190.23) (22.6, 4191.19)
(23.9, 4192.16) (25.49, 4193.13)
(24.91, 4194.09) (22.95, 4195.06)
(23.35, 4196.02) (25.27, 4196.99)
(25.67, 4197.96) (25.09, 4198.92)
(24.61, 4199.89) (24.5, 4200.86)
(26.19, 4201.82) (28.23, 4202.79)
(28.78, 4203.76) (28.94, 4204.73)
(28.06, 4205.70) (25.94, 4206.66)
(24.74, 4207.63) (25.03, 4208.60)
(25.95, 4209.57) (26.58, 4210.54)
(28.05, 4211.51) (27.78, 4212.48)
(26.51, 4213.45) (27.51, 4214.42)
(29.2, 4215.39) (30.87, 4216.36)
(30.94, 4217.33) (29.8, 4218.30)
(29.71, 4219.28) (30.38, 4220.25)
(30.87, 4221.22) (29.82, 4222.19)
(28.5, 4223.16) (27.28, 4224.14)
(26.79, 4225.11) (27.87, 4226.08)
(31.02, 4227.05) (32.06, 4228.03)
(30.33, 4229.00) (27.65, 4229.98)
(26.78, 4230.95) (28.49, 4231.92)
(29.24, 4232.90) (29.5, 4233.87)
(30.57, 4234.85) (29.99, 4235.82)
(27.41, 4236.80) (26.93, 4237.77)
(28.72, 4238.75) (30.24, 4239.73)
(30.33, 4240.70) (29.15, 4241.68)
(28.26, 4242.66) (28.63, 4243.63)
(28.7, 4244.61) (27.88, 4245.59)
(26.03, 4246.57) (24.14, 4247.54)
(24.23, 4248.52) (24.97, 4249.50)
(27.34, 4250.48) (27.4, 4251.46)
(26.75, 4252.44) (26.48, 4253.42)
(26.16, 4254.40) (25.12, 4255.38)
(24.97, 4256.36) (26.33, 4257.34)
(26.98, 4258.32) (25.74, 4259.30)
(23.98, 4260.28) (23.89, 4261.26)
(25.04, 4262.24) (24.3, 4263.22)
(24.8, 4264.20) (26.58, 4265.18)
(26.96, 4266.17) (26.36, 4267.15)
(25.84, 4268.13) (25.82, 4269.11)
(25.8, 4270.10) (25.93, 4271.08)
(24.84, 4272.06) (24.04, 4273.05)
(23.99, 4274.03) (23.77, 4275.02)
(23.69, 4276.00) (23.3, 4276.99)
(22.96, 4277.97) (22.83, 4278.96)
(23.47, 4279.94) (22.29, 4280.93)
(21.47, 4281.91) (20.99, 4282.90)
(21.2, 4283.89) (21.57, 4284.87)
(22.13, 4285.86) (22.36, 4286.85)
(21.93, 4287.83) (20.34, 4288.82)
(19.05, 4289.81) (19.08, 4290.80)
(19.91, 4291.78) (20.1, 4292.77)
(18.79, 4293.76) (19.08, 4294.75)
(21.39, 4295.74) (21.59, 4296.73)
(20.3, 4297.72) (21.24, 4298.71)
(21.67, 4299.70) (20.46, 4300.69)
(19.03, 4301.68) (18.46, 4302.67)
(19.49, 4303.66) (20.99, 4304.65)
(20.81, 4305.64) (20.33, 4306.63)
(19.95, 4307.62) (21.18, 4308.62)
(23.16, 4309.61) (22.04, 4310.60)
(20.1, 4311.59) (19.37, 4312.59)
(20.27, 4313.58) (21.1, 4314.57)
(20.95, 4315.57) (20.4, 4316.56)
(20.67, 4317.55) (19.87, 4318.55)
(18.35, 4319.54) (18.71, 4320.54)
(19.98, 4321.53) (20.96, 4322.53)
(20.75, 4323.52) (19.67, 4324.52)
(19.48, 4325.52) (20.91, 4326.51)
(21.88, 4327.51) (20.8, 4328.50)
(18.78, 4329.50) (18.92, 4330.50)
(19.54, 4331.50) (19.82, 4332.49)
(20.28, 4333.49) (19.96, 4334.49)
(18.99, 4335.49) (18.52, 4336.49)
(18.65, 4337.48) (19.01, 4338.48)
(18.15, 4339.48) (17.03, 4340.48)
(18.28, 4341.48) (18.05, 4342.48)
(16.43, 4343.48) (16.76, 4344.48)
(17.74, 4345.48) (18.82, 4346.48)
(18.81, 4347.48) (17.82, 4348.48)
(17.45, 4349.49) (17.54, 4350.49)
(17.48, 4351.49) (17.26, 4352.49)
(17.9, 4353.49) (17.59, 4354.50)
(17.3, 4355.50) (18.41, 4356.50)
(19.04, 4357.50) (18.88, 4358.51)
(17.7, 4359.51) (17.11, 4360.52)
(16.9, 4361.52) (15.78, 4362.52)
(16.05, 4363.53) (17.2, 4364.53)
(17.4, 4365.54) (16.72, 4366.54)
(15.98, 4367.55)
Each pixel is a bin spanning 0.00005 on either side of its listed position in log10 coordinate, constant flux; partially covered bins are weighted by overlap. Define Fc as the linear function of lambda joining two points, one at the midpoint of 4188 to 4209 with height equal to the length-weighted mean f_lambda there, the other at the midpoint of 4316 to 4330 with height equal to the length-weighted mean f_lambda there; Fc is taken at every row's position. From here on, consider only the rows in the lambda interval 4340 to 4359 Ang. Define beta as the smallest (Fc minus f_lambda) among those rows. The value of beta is 0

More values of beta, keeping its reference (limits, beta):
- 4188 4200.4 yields 0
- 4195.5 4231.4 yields -8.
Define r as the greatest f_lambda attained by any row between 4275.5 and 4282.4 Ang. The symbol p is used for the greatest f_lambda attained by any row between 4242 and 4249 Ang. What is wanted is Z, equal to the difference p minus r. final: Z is 5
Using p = 28.7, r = 23.69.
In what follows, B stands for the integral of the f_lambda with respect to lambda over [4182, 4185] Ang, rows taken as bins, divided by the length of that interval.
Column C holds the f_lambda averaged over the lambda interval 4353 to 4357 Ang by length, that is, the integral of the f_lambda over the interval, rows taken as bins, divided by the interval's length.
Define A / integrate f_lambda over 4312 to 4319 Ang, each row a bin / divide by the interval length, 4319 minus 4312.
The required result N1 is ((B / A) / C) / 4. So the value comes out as 0.017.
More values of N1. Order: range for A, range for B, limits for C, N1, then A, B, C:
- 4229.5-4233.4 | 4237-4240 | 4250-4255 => 0.009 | 28.1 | 28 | 27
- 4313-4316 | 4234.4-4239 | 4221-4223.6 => 0.012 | 20.7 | 29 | 30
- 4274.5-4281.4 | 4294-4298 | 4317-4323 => 0.011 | 23.2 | 20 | 20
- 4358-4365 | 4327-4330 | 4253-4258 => 0.012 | 17.1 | 20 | 26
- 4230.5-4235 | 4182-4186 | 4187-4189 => 0.008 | 28.8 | 24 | 25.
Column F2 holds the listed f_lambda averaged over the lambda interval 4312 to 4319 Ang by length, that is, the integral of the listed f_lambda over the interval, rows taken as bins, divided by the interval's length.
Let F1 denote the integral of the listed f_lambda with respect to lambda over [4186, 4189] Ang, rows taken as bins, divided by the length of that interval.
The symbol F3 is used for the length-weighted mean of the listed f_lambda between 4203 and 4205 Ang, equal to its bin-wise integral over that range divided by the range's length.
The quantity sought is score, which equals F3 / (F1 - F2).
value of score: 7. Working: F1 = 24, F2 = 20.4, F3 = 29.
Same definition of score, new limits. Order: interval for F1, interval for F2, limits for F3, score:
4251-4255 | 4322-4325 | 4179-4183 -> 4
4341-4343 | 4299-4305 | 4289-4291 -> -10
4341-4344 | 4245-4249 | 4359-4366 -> -2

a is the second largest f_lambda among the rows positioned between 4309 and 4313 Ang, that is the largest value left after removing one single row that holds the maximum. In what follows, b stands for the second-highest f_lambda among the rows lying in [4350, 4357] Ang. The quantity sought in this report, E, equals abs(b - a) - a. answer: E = -18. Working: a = 22.04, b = 17.9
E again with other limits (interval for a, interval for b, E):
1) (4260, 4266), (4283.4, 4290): -22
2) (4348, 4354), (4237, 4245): -5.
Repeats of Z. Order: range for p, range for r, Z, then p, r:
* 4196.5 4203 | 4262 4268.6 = 1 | 28.23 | 26.96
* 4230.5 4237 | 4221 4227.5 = 0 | 30.57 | 31.02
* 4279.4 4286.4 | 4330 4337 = 3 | 23.47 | 20.28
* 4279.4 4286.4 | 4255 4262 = -4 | 23.47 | 26.98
